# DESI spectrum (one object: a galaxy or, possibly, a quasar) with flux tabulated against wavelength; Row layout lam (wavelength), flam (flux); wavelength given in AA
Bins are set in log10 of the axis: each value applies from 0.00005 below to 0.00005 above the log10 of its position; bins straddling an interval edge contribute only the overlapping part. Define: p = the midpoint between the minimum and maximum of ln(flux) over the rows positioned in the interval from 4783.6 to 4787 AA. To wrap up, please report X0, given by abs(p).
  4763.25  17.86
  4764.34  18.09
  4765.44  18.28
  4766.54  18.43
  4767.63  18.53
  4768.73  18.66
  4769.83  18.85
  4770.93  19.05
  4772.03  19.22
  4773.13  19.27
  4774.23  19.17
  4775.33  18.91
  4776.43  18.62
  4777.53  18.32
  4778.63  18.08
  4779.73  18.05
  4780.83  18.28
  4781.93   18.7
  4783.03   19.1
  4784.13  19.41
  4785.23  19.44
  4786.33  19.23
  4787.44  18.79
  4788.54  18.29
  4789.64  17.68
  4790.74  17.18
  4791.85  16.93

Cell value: 2.96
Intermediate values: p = 2.96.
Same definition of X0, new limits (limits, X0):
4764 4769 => 2.91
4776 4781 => 2.91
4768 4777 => 2.94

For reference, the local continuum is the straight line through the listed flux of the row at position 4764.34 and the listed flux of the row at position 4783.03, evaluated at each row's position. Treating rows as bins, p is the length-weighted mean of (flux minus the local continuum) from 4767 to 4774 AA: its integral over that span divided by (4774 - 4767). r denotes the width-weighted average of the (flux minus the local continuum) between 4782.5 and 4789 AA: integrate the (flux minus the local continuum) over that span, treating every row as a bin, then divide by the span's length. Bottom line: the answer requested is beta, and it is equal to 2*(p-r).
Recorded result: 1.4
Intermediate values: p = 0.5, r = -0.2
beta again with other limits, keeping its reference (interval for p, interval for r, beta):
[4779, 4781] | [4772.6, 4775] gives -2.8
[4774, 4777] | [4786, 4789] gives 1.5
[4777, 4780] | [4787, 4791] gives 1.4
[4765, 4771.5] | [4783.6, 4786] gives 0.3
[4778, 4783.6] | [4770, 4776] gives -2.1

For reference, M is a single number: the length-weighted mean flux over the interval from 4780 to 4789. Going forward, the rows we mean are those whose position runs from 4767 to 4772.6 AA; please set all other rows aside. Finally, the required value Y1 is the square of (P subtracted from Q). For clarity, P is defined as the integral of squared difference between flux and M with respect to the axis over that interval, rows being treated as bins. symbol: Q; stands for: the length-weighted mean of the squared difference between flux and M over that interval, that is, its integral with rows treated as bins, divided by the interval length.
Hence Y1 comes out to 0.1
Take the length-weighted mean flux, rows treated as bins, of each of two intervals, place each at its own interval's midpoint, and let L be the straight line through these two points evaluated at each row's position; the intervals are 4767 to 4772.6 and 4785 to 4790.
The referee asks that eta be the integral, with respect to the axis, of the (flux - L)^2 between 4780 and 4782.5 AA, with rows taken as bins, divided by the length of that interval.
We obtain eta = 0.15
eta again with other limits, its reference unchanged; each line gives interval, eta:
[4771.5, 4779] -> 0.16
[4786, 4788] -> 0.14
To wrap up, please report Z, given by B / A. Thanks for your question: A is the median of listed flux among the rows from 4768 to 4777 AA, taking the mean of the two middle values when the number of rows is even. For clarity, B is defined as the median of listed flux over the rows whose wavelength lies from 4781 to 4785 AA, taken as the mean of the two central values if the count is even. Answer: 1.01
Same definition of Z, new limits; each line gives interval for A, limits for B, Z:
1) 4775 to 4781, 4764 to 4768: 1.00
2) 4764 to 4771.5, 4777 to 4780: 0.98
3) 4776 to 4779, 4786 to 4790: 1.01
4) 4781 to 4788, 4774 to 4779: 0.97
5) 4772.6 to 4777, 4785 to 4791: 0.97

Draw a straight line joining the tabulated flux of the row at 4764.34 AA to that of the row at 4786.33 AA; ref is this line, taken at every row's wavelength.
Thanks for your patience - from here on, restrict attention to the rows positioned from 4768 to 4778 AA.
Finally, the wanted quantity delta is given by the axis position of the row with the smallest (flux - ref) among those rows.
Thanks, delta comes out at 4777.53 AA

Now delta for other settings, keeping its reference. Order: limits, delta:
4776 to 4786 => 4779.73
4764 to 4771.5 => 4764.34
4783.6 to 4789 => 4788.54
